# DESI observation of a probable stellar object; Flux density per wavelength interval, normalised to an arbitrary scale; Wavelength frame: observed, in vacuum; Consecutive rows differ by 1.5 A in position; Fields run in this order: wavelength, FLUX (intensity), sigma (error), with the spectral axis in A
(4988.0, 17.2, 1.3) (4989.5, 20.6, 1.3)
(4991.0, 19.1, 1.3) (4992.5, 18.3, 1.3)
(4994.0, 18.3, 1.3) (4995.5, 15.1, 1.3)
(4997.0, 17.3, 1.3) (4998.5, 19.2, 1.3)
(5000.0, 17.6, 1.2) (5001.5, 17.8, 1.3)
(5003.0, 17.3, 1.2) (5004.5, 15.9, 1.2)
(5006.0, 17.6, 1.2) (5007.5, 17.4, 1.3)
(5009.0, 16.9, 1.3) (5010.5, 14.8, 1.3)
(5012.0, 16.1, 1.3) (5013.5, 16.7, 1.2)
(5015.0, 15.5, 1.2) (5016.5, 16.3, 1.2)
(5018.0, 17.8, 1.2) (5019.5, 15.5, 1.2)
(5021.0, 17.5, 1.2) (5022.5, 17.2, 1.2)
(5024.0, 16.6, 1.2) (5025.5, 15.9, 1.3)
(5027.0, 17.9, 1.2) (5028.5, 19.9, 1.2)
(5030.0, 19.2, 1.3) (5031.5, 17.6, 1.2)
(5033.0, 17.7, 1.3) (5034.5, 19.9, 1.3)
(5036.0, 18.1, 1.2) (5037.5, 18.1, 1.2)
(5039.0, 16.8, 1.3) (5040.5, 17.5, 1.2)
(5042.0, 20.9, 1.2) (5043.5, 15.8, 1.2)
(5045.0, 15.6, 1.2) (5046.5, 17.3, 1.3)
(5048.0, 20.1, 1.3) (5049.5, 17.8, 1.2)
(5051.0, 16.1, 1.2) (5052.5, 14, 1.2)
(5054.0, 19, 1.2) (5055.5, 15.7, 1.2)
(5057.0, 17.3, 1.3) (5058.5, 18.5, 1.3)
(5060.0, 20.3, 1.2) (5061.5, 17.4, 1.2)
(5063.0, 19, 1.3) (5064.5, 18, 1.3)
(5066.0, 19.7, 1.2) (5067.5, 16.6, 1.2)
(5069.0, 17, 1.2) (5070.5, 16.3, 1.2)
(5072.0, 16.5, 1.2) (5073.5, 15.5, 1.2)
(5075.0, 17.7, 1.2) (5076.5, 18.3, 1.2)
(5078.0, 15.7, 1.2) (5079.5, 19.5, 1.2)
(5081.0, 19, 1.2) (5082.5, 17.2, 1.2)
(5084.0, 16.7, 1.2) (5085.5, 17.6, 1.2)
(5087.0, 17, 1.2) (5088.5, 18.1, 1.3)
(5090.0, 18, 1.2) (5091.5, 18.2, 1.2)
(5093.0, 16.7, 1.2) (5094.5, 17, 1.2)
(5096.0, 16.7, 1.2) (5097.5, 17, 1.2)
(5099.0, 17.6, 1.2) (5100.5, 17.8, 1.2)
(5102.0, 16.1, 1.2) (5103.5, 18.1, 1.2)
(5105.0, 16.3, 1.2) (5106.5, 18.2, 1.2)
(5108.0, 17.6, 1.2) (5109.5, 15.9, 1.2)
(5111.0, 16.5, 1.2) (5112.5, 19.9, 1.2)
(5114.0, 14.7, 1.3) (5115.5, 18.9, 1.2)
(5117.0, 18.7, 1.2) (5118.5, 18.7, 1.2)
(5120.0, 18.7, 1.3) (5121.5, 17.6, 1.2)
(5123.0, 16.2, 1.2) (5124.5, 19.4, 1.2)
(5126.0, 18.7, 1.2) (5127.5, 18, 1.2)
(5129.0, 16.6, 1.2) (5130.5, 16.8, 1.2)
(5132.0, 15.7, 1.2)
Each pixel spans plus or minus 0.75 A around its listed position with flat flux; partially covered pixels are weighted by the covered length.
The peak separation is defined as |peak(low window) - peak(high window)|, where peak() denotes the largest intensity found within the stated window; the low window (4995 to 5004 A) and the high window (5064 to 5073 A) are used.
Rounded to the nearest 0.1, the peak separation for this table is 0.5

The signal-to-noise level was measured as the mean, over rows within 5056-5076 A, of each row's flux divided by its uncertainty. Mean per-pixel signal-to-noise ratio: 14.4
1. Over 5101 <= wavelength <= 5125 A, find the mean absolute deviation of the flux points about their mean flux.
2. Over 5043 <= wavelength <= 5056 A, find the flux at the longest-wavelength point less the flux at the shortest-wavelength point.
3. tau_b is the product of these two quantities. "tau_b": -0.1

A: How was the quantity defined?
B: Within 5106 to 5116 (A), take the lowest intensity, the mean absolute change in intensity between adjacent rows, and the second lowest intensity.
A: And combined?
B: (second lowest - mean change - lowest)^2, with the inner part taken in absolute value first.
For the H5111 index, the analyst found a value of 2.0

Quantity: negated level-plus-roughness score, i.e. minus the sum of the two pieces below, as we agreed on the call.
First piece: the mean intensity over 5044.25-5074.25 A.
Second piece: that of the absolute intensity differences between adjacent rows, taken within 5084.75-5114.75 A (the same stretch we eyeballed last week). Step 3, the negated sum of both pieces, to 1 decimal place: -18.7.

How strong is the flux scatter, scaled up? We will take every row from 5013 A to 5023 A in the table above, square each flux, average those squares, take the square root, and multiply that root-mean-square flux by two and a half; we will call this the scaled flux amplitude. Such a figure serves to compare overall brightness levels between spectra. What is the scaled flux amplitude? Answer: 41.7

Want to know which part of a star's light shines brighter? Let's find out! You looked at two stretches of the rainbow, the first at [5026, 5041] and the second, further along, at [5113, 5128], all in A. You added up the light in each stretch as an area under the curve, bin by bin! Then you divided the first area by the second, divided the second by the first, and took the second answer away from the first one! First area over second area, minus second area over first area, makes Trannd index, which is 0.03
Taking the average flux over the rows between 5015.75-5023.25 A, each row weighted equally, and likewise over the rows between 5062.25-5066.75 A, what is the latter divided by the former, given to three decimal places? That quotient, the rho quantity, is 1.121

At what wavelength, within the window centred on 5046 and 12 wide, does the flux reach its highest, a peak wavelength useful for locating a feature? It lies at 5042.0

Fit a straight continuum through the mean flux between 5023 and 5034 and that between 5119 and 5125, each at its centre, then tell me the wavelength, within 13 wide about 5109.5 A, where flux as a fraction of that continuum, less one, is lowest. 5114.0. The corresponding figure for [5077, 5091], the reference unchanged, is 5078.0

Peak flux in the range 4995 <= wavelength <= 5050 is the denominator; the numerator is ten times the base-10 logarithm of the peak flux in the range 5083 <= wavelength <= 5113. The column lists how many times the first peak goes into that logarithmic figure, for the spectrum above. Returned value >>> 0.62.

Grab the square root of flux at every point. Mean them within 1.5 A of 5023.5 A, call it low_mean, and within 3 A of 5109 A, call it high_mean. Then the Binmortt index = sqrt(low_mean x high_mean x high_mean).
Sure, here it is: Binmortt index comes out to 8.37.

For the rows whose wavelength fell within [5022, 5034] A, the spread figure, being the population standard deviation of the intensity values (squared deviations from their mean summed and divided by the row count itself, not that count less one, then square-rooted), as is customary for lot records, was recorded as 1.22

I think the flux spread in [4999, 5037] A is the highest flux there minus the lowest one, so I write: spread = 5.1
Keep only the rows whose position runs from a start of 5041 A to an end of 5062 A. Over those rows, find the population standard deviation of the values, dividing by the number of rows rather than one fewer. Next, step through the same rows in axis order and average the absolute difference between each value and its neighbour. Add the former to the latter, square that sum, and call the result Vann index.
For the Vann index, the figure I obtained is 19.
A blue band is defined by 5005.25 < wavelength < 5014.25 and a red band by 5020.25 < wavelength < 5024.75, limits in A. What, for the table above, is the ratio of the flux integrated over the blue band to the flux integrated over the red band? 1.9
